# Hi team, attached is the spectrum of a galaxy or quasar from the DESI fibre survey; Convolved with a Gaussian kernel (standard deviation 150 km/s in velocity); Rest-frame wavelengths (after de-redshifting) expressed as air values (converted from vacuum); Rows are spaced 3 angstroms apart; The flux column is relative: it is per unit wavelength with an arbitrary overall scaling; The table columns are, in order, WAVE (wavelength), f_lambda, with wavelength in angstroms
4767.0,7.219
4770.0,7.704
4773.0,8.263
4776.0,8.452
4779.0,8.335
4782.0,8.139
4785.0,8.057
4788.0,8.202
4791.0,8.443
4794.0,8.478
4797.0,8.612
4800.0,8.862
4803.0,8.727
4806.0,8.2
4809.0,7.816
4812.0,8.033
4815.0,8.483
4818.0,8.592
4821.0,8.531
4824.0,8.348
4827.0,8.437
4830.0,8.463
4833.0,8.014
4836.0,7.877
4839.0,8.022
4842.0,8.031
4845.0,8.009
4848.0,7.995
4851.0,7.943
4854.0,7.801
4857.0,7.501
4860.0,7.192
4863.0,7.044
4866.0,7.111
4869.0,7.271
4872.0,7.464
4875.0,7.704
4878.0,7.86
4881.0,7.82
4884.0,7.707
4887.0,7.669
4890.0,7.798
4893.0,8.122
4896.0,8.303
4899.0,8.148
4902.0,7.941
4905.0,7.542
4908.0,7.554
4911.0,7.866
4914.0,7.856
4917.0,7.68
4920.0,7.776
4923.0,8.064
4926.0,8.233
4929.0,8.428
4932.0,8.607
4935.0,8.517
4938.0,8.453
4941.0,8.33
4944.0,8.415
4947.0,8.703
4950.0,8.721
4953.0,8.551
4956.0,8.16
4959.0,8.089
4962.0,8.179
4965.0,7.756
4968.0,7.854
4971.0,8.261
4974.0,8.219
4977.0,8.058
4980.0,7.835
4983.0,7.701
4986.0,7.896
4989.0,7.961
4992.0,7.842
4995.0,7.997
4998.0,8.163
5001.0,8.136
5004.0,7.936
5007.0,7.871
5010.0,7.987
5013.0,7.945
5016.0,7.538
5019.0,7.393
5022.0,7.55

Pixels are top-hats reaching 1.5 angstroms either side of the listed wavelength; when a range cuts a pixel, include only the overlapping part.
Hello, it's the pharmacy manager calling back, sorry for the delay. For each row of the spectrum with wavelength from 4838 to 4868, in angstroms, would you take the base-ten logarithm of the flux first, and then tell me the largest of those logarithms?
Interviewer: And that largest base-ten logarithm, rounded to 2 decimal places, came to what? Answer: 0.90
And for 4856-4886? 0.90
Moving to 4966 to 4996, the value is 0.92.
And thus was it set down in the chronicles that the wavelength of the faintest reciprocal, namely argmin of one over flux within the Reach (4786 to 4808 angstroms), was 4800.0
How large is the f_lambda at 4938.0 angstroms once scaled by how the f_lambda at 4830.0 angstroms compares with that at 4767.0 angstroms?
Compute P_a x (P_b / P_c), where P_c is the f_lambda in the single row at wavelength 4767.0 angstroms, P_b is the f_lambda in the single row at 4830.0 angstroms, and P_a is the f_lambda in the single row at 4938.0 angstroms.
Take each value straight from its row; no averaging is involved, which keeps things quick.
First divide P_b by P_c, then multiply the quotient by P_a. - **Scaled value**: 9.91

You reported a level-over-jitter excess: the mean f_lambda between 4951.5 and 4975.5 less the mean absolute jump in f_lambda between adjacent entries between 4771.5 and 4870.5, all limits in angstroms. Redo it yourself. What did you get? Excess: 7.96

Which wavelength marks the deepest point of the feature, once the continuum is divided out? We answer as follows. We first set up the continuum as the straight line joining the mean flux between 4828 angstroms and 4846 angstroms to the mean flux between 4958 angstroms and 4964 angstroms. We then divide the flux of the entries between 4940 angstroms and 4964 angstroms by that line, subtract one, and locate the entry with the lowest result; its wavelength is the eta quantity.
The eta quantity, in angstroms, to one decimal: 4959.0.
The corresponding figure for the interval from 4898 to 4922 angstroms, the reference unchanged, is 4905.0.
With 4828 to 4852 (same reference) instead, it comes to 4836.0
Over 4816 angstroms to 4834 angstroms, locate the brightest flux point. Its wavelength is 4818.0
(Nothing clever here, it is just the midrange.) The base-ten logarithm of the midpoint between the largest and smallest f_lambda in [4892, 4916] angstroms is 0.899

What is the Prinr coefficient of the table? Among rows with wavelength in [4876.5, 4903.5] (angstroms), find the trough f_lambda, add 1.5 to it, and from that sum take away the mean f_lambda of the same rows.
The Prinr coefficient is 1.24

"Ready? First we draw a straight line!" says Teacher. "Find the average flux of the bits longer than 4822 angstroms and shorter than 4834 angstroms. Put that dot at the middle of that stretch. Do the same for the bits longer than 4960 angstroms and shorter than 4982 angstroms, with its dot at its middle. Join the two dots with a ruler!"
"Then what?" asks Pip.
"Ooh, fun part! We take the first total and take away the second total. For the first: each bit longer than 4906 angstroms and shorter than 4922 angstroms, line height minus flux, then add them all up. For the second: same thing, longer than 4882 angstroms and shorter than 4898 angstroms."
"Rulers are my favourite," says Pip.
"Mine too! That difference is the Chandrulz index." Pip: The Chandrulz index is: 0.6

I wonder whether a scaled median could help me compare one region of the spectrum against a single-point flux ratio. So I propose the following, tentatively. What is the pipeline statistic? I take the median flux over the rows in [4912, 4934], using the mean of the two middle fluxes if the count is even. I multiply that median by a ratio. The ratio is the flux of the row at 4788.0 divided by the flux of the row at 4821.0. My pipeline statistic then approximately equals 7.8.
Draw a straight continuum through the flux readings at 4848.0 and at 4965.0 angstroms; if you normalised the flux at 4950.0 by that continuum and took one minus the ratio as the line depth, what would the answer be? -0.12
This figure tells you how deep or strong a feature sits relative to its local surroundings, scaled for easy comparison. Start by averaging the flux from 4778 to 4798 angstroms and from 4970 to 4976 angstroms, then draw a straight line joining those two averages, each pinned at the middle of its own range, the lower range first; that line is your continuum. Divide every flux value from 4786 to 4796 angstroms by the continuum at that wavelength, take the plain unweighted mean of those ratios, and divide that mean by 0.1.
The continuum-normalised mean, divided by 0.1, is 10.1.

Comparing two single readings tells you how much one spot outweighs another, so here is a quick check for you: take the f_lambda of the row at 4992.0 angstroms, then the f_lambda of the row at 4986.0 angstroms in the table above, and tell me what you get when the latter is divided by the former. 1.01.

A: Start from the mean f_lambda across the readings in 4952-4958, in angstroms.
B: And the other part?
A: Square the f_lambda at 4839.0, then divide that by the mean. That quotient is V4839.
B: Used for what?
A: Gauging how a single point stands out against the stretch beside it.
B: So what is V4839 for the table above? 7.7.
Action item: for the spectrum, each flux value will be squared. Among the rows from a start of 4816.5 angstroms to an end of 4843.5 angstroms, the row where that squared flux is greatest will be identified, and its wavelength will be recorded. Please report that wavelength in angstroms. 4818.0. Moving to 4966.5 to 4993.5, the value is 4971.0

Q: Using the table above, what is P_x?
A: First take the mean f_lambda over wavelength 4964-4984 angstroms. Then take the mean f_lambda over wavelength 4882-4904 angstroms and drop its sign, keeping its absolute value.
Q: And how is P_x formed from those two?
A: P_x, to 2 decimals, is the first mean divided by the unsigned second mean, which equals 1.00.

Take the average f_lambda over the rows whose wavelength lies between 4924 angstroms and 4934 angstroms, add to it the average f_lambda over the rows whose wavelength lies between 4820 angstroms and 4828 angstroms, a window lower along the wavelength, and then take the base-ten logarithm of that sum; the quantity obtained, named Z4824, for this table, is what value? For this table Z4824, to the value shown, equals 1.23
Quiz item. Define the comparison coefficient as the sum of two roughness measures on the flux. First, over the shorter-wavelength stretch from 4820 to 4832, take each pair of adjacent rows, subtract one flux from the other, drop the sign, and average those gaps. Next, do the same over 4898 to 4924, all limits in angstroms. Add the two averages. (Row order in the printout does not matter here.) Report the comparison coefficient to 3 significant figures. 0.287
